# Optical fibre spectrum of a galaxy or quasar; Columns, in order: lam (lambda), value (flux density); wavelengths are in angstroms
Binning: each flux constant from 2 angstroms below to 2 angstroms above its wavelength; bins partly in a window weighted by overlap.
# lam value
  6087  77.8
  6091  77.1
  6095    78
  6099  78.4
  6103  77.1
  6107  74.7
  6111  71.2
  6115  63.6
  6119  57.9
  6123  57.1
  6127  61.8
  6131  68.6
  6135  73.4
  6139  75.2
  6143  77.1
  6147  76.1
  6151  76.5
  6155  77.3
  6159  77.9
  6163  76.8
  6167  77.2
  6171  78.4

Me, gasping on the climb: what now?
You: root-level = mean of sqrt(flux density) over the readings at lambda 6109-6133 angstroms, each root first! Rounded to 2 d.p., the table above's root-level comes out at 7.95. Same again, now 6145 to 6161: 8.77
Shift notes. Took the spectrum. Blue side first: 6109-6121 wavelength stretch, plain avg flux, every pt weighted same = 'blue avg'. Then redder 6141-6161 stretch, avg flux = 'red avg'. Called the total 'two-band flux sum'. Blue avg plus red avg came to 141.2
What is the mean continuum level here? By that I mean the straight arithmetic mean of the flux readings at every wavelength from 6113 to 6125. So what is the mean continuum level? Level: 60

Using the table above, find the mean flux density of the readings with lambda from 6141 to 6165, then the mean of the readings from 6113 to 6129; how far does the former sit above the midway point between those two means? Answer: 8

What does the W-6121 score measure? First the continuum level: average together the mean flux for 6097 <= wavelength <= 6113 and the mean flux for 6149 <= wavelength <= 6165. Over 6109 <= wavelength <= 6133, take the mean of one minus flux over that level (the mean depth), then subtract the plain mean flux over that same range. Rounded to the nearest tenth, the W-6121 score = -63.2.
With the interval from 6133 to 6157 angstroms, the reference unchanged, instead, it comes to -75.9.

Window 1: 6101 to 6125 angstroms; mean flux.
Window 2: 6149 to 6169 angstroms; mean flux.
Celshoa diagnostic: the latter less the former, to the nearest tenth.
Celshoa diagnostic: 10.2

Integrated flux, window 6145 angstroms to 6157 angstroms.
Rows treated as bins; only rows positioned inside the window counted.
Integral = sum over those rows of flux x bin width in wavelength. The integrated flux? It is 920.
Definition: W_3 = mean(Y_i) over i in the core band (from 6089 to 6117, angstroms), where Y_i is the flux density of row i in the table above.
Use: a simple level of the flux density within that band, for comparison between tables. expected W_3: 74.3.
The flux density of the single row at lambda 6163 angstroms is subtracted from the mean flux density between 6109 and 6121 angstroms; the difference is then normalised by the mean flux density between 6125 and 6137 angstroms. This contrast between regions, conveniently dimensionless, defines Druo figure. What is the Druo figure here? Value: -0.18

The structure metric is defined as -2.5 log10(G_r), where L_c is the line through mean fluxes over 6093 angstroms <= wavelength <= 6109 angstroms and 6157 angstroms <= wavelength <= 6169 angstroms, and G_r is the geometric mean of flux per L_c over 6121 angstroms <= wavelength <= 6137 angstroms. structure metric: 0.19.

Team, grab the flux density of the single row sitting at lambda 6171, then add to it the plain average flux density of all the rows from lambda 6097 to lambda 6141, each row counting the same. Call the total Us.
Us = 147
